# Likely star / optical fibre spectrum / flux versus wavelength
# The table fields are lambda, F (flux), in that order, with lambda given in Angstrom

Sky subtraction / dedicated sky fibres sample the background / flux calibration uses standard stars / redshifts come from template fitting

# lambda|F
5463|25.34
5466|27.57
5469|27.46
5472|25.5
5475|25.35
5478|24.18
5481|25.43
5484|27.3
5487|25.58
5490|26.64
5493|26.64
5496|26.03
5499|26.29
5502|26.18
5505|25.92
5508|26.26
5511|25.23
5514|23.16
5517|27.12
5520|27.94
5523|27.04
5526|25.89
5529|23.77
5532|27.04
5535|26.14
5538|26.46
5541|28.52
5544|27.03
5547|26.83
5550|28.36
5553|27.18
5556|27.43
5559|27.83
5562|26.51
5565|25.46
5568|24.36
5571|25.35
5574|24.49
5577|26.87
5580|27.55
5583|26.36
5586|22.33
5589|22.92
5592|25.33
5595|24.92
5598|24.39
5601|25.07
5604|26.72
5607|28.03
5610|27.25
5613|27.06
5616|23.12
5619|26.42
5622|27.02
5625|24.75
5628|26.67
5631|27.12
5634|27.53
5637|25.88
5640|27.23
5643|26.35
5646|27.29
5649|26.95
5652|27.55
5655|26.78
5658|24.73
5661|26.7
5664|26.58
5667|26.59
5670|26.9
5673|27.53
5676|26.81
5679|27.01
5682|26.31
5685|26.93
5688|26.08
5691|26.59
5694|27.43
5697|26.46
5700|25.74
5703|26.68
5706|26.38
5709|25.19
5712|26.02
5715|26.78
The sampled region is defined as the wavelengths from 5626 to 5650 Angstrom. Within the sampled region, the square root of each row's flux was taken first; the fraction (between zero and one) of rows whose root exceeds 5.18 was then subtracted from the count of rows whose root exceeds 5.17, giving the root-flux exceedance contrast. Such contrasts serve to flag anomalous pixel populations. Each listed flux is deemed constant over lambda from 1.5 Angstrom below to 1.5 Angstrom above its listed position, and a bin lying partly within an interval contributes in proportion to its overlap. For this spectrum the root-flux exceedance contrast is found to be 4.4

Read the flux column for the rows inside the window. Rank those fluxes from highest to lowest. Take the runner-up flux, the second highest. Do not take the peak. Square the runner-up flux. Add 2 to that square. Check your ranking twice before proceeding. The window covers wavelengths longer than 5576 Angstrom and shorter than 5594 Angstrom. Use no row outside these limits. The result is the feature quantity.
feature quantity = 724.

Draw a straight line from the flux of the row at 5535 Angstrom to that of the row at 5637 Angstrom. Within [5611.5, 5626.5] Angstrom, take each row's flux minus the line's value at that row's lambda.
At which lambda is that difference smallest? 5616 Angstrom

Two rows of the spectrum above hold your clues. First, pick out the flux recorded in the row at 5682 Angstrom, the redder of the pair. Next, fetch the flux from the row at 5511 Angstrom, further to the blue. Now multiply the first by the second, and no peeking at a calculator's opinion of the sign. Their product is 664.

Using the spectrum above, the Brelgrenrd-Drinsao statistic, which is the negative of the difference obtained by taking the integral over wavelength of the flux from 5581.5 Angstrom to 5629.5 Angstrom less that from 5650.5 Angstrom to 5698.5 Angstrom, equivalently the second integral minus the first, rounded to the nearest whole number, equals 56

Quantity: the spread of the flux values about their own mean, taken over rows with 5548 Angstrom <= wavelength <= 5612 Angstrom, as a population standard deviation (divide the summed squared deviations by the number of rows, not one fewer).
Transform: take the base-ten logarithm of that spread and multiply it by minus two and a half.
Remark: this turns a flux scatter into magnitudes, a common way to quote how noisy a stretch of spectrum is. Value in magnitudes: -0.5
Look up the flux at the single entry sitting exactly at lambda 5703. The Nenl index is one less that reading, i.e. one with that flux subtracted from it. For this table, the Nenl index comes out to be -25.7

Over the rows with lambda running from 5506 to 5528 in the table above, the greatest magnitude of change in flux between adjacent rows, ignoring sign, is 3.96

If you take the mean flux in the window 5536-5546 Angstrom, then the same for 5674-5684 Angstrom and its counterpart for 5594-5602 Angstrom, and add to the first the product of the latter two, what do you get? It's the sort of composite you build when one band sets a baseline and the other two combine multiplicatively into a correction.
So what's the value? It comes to 690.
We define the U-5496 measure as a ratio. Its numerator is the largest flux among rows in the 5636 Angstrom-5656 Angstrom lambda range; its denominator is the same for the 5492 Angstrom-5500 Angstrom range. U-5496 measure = 1.03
